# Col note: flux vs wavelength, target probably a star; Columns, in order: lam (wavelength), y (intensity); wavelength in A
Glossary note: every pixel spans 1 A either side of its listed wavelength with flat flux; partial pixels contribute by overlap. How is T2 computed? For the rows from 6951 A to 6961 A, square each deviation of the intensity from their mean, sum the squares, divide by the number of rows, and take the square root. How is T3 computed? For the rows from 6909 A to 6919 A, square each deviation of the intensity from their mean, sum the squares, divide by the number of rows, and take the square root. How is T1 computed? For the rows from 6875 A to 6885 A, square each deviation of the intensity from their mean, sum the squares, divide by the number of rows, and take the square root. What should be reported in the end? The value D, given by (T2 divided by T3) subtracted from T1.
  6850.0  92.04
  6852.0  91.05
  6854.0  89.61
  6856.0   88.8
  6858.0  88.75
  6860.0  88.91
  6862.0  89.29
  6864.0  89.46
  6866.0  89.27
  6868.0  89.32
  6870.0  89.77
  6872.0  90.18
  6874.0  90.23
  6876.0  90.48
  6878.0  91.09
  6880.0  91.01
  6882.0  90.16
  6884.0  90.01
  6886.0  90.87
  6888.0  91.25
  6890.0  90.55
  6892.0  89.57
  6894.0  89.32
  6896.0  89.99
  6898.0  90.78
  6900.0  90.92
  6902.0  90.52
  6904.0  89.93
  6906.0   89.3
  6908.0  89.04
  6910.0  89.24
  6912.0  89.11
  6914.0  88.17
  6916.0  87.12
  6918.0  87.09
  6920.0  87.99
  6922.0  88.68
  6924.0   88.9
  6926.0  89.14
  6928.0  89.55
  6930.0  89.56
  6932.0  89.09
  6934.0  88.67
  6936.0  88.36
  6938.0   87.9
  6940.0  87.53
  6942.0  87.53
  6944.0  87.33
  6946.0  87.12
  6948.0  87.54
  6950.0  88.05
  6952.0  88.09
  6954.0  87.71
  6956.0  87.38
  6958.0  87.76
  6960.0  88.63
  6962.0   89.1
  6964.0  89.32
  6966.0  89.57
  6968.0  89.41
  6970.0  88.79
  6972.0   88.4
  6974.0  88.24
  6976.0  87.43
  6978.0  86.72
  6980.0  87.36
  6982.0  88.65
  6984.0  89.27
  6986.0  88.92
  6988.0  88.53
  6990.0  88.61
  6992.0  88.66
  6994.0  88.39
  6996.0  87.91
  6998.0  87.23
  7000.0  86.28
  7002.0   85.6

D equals 0.0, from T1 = 0.44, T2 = 0.42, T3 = 0.9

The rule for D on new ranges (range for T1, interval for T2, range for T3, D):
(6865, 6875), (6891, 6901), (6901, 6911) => -0.8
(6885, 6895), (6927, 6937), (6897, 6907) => 0.0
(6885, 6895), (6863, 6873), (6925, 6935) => -0.3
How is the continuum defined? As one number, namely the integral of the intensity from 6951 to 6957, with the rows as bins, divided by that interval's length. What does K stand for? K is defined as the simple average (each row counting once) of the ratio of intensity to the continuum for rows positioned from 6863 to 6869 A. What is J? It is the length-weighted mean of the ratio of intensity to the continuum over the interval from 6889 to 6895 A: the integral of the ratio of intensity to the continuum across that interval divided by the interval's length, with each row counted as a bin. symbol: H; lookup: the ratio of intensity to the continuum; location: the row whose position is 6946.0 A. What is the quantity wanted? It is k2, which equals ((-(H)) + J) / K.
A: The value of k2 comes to 0.030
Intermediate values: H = 0.993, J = 1.024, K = 1.02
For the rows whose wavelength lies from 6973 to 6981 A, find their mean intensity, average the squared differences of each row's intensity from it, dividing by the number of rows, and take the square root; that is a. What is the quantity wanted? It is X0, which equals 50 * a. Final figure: 27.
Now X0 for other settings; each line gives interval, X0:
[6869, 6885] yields 22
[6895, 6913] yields 35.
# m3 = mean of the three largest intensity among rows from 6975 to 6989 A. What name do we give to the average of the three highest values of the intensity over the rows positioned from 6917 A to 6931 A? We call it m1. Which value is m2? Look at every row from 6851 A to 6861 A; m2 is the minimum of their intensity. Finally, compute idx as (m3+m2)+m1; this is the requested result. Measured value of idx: 267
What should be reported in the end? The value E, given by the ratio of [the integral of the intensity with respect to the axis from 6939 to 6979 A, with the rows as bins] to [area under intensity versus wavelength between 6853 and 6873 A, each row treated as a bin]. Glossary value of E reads 1.97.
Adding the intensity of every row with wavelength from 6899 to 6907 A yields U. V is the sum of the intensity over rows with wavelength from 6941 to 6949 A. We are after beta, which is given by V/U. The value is 0.97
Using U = 361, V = 350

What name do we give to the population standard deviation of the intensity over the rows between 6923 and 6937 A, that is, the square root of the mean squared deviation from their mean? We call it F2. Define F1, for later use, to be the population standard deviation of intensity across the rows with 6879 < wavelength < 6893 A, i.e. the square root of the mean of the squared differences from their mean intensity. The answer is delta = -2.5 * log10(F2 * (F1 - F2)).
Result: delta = 3.0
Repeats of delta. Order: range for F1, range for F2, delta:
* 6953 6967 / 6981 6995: 2.1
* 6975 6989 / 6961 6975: 1.8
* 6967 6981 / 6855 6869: 2.0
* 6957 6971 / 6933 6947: 3.9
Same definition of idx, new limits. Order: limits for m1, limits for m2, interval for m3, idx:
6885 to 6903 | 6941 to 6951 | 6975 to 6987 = 267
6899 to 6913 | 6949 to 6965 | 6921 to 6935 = 267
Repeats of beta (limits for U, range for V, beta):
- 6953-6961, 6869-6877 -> 1.03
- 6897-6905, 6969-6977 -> 0.97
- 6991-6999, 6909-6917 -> 1.00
